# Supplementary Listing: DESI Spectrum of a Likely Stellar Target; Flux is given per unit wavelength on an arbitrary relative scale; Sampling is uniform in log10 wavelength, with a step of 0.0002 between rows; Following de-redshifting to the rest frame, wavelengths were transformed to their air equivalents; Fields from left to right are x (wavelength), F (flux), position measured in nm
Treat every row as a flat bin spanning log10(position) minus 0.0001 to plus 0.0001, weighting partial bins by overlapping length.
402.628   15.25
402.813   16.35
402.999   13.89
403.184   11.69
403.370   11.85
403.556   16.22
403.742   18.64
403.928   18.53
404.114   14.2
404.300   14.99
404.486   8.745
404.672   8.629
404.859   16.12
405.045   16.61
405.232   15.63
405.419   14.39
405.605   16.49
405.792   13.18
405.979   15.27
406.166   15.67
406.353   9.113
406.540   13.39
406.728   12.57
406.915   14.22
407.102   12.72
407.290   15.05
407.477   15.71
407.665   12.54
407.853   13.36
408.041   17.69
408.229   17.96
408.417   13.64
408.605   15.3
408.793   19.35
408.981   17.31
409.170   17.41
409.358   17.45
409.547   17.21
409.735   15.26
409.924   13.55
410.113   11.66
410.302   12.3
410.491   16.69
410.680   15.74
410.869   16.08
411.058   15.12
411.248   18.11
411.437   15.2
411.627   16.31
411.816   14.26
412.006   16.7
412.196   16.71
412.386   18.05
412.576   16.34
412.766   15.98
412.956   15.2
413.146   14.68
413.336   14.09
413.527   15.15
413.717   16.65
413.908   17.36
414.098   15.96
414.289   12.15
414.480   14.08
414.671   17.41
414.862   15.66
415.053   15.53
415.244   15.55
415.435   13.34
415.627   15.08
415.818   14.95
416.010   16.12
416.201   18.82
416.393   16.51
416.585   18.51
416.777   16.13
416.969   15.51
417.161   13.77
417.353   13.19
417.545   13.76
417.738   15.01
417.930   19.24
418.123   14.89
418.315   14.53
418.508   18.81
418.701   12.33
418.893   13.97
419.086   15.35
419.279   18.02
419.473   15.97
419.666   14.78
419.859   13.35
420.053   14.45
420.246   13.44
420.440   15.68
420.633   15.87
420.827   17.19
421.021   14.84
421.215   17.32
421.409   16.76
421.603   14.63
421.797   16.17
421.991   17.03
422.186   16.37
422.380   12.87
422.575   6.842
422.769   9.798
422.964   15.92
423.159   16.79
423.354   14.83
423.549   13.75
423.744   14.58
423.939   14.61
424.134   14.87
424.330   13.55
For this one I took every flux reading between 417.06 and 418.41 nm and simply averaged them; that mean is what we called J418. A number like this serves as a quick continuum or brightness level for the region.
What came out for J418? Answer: 14.9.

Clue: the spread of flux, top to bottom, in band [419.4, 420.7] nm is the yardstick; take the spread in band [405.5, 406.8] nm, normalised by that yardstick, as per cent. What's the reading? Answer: 282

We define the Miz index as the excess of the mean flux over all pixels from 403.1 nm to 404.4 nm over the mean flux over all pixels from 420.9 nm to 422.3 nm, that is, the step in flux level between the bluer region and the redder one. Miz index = -1.0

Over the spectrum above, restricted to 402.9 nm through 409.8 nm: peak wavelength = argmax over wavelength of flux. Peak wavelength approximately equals 408.793 nm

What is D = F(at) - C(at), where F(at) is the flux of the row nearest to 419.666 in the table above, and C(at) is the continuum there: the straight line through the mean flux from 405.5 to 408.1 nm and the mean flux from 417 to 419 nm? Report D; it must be 0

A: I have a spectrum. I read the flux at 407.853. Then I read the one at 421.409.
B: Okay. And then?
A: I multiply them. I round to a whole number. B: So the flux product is 224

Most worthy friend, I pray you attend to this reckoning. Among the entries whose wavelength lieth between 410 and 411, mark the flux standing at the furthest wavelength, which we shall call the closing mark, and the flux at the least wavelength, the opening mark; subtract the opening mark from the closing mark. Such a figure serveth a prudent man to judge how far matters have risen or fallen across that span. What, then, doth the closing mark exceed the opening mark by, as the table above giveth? 4.4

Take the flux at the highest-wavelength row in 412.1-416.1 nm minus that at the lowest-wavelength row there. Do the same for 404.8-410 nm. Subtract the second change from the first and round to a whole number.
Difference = 2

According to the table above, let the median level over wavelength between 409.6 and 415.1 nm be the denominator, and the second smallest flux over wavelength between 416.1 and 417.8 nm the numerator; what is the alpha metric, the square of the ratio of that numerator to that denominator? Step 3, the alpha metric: 0.77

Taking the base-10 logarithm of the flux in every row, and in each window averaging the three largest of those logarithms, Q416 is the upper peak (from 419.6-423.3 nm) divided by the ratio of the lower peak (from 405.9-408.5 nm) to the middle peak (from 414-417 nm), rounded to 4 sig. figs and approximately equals 1.263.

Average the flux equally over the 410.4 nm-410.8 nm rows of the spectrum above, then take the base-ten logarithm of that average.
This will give 1.21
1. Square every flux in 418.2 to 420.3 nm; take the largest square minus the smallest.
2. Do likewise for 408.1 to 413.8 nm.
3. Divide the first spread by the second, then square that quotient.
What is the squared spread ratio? 0.72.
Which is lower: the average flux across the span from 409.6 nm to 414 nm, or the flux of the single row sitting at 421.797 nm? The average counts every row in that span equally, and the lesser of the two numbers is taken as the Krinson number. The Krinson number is 15.5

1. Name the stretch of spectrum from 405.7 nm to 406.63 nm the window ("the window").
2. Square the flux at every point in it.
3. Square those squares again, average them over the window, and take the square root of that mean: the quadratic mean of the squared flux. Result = 192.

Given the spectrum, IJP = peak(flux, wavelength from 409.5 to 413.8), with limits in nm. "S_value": 18.11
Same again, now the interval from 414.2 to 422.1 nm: 19.24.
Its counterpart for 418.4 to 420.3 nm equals 18.81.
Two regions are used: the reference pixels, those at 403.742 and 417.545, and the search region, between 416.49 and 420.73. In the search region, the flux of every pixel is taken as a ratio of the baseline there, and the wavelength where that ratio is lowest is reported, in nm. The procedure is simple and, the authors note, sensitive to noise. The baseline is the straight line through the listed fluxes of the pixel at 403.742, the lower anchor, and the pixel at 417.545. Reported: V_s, 418.701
